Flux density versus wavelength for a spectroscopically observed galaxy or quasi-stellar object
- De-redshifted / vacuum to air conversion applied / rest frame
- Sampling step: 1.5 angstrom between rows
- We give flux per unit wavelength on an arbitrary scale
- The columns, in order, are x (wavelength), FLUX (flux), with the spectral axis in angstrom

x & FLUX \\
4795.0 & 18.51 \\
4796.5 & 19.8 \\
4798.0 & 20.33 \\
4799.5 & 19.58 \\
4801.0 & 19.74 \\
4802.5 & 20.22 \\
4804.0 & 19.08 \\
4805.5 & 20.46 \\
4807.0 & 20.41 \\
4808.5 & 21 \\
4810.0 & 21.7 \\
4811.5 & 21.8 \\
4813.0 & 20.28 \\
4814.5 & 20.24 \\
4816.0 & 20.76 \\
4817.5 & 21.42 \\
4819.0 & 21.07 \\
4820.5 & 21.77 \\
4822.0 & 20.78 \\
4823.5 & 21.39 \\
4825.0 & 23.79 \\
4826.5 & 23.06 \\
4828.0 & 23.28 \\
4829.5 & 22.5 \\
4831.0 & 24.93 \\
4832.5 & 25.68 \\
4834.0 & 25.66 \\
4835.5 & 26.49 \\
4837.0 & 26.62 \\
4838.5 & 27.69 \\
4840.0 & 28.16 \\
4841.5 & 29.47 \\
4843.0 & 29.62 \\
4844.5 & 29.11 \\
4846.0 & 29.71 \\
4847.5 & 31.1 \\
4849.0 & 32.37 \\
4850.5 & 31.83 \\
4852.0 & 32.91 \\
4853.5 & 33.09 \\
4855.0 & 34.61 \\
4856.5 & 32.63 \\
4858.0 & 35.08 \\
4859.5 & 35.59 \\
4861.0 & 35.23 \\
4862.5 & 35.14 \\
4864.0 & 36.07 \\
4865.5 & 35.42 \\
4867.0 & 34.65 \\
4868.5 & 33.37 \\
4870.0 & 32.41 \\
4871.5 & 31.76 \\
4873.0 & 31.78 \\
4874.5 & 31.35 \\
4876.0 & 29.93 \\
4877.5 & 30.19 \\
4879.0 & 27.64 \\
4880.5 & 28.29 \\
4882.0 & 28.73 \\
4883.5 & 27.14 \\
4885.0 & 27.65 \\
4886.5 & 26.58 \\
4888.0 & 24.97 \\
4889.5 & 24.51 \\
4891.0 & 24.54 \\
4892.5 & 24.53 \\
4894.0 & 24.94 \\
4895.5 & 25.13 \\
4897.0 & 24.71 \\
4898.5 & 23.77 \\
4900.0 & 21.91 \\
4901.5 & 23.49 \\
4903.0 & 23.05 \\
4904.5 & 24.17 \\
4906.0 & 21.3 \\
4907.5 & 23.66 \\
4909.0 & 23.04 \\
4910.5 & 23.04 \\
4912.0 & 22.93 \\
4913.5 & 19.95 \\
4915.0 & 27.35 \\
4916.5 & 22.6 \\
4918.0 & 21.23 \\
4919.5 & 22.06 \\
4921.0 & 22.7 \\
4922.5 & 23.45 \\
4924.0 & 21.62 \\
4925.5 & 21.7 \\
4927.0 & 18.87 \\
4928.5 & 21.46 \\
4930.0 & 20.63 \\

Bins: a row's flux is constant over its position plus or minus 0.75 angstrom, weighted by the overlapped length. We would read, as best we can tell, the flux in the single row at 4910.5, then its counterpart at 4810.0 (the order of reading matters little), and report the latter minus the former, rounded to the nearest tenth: -1.3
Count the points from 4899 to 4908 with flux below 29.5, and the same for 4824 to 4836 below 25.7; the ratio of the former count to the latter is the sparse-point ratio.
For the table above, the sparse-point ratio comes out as 0.86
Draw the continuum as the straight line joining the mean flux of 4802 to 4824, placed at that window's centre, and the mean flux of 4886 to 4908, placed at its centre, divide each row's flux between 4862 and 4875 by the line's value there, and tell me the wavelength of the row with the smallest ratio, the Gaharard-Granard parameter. 4874.5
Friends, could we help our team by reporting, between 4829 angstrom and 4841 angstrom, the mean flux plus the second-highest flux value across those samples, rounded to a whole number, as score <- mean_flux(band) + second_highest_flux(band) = 54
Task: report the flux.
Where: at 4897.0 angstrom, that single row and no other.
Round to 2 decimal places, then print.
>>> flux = 24.71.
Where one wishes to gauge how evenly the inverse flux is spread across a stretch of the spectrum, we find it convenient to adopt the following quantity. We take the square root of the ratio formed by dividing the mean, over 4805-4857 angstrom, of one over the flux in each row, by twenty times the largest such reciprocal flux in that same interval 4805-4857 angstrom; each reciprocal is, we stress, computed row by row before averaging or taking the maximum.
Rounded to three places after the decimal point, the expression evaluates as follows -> 0.202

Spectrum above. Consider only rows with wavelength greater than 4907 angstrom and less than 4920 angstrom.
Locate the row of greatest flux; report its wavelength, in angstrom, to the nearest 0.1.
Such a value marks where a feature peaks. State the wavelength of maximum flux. 4915.0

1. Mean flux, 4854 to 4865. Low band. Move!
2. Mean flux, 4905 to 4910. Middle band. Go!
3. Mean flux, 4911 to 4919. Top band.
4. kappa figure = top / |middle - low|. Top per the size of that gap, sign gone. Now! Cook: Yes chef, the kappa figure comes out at 1.9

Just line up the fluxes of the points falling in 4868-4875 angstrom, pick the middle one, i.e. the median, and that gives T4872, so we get 32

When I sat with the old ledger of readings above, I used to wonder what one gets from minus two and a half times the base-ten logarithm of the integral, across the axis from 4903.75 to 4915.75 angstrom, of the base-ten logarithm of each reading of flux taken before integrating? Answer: -3.0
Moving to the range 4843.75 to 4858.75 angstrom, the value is -3.4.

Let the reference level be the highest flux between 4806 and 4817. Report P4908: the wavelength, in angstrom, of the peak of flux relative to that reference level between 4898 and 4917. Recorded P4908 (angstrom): 4915.0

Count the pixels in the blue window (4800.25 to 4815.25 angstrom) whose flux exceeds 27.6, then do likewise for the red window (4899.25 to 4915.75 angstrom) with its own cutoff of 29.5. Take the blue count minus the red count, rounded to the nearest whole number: 0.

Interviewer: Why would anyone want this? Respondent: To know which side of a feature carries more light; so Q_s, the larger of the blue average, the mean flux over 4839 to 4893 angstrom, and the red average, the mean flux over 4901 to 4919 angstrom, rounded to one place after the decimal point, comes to 30.8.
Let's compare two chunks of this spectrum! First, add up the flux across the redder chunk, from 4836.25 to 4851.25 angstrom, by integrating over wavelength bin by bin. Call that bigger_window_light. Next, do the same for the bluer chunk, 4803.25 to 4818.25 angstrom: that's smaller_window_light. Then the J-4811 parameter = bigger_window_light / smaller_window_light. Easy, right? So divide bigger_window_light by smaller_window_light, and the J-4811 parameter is 1.4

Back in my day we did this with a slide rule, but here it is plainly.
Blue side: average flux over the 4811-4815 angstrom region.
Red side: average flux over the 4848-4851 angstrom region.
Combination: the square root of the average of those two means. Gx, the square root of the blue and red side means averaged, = 5.14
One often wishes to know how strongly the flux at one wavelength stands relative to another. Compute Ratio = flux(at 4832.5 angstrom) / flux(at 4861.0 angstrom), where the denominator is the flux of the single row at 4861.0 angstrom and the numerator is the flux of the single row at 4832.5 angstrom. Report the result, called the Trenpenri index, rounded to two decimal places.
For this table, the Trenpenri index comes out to 0.73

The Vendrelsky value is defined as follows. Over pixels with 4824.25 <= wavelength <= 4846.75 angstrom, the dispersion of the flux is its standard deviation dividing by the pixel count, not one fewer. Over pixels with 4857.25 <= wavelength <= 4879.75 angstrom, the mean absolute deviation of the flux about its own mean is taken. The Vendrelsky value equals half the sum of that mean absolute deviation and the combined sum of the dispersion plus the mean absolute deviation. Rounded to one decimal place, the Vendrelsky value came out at 3.4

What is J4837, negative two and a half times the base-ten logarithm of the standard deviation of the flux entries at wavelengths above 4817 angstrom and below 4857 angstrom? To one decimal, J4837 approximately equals -1.6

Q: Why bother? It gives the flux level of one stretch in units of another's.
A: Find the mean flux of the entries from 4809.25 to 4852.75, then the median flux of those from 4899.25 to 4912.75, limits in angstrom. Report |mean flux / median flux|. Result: 1.10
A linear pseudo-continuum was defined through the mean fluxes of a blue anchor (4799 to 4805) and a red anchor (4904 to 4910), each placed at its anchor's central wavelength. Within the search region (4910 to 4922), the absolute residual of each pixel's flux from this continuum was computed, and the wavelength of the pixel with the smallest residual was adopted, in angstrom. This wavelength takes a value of 4910.5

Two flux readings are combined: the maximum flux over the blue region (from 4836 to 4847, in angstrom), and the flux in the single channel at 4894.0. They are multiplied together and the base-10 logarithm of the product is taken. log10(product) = 2.87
